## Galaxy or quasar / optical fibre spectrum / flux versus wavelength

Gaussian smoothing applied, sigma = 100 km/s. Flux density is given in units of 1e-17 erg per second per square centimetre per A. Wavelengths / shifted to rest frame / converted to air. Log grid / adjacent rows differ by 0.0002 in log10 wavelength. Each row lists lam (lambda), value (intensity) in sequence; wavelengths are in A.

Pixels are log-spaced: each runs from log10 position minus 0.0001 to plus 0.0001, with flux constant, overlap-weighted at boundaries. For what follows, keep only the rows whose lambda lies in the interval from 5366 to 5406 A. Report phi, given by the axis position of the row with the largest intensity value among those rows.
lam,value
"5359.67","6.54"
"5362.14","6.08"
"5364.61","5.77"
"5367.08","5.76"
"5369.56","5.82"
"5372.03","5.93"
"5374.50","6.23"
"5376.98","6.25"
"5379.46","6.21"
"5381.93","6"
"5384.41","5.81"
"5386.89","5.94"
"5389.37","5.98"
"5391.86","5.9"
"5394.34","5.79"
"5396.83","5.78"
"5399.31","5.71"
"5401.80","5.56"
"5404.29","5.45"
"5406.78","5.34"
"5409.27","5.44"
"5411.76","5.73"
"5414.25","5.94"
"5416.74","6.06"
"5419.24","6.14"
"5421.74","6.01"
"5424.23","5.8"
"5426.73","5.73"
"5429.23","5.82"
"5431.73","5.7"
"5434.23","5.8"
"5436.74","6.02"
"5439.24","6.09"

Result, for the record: 5376.98 A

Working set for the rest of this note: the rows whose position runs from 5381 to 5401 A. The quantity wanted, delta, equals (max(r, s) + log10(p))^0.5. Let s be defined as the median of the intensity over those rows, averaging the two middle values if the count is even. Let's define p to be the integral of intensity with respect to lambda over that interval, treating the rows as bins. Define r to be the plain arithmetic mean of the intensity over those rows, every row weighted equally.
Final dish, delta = 2.816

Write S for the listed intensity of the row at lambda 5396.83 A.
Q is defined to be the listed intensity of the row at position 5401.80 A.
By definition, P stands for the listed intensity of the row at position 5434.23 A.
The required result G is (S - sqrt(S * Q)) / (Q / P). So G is 0.12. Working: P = 5.8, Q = 5.56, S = 5.78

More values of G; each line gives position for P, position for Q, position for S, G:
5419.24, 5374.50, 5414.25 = -0.14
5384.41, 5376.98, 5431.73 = -0.25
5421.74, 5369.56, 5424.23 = -0.01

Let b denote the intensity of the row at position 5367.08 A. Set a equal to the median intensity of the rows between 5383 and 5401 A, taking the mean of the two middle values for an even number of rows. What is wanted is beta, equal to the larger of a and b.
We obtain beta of 5.81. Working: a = 5.81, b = 5.76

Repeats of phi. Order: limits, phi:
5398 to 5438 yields 5419.24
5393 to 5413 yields 5394.34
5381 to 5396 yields 5381.93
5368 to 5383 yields 5376.98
